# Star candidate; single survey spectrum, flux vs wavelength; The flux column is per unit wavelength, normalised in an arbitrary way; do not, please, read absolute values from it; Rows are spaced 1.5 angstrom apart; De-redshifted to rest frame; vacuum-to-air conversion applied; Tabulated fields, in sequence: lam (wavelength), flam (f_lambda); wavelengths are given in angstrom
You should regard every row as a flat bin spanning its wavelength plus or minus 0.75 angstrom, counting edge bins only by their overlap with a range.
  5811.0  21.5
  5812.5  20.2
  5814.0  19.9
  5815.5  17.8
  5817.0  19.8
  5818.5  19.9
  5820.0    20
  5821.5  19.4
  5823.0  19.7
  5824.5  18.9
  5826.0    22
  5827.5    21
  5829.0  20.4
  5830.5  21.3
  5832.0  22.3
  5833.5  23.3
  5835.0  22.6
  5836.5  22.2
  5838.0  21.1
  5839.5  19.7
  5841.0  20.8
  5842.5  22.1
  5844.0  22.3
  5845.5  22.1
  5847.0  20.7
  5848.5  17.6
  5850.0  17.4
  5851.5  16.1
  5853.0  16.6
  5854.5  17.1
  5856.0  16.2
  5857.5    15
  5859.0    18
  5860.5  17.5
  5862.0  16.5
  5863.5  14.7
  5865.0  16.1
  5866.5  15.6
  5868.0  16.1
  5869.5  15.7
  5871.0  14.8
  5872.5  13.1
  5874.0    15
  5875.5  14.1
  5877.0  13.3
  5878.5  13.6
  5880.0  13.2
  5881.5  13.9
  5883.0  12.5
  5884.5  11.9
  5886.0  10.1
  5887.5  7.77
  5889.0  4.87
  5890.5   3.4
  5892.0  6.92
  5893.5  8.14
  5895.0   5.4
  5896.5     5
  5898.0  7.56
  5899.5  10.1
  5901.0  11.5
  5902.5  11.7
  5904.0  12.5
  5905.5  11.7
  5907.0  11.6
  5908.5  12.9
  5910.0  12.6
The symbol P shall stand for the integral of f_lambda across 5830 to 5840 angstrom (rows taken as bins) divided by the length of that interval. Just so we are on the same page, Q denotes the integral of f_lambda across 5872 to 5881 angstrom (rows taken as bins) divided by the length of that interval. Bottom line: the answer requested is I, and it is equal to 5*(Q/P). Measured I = 3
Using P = 22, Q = 14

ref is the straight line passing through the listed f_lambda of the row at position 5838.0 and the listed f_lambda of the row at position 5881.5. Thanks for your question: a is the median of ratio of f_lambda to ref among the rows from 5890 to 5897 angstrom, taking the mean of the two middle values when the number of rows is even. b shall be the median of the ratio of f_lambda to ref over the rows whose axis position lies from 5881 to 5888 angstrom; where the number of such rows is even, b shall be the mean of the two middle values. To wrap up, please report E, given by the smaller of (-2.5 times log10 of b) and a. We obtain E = 0.13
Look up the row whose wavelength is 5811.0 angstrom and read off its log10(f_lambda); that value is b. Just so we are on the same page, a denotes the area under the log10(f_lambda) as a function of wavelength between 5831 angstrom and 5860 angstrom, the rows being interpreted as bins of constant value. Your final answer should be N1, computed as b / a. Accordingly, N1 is 0.04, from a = 37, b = 1.33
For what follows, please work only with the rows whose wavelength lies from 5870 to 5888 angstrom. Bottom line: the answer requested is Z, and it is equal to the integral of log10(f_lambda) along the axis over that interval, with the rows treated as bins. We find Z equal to 20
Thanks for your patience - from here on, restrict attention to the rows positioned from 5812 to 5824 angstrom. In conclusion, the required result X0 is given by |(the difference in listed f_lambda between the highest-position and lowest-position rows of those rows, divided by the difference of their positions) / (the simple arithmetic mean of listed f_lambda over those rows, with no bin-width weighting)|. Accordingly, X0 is 0.002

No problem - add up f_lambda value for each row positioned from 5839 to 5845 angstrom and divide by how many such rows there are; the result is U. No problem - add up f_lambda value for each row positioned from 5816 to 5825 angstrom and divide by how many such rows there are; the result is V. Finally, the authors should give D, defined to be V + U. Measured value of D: 40.8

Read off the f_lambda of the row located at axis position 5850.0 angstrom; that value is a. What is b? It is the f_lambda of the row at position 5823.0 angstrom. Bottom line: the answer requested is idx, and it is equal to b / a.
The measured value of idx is 1.1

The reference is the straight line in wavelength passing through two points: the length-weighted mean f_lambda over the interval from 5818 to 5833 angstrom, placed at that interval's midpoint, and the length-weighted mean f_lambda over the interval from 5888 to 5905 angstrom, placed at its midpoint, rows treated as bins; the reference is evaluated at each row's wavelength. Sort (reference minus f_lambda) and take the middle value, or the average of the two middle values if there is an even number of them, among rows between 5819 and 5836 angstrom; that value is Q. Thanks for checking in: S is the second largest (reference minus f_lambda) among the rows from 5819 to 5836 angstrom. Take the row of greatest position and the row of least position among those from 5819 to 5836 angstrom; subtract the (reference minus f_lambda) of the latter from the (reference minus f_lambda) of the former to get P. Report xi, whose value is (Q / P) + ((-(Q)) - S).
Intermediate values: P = -5.3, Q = -0.8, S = 1.8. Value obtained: -1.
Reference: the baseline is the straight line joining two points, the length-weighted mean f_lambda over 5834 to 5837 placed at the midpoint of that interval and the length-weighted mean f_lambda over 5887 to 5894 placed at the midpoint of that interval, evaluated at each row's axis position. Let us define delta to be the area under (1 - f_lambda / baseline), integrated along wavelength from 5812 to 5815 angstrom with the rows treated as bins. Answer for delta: 1.0 angstrom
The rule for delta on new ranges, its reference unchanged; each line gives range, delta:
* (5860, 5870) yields -1.7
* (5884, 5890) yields -0.8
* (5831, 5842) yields 0.2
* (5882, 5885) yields -1.5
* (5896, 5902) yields -9.8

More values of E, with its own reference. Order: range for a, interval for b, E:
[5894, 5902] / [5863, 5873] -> 0.05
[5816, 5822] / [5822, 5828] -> 0.14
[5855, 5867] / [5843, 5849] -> -0.09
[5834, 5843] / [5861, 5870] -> 0.04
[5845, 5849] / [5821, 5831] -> 0.11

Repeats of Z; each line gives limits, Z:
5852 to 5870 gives 22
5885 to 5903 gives 15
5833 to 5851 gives 24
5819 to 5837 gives 24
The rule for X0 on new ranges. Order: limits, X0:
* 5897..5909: 0.045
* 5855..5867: 0.004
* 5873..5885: 0.022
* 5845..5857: 0.031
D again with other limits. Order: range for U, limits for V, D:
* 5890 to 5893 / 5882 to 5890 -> 14.6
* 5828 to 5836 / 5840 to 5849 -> 42.9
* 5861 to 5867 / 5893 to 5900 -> 23.0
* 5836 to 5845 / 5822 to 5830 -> 41.8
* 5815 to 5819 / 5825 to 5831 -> 40.3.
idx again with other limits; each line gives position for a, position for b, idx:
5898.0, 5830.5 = 2.8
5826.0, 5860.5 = 0.8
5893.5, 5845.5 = 2.7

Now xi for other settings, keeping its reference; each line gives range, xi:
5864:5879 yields -18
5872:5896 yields -3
